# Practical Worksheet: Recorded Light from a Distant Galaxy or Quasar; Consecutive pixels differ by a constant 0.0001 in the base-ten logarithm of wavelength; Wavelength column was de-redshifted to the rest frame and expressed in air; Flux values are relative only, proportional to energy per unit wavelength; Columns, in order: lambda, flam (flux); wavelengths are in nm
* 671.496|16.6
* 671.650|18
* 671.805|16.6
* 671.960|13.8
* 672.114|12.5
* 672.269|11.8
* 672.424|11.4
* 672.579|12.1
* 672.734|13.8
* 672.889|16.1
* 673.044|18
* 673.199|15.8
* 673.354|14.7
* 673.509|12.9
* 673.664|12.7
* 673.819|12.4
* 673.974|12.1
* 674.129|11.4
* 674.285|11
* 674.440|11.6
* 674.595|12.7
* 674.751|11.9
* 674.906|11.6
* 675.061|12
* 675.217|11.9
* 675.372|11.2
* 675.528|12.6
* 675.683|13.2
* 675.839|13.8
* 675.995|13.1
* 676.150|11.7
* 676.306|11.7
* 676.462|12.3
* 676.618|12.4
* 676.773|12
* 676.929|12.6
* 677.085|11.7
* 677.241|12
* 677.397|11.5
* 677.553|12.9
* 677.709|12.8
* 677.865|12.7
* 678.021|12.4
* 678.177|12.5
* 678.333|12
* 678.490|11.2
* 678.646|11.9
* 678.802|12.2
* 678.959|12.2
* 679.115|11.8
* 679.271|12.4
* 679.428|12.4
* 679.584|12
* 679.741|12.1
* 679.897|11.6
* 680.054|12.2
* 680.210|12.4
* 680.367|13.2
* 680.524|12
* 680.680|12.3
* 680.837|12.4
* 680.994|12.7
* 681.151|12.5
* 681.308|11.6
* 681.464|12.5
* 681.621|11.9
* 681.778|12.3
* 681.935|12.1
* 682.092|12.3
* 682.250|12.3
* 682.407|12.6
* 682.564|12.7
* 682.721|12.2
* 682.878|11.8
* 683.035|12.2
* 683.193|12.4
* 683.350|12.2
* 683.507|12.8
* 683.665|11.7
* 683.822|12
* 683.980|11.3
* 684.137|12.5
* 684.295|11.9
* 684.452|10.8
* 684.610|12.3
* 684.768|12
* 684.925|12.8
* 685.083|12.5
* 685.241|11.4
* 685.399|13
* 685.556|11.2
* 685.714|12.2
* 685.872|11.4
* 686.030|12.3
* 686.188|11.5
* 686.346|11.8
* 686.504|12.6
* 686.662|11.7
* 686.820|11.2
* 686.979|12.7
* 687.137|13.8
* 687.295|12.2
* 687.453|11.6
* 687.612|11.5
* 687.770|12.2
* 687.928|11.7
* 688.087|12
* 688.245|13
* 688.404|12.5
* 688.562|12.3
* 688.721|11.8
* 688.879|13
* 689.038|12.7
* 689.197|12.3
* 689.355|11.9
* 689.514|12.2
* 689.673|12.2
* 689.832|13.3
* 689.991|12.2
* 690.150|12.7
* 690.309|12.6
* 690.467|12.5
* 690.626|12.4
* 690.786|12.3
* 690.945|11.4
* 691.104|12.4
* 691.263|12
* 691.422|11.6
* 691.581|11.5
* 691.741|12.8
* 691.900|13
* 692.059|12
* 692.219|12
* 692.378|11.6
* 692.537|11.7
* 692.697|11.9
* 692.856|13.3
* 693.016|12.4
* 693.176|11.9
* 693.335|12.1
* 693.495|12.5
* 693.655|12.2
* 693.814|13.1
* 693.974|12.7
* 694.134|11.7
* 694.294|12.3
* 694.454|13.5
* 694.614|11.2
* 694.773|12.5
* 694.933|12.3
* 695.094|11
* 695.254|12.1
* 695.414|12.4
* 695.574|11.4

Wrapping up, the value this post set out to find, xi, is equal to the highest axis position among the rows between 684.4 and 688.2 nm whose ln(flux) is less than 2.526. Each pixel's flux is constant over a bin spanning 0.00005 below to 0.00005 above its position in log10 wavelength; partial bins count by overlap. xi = 688.087 nm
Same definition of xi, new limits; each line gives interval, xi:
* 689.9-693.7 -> 693.655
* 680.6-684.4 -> 684.295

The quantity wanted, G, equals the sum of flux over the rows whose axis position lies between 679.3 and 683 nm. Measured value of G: 282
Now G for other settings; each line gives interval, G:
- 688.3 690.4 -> 162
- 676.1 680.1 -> 315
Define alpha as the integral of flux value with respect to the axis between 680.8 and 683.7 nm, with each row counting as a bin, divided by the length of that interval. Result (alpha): 12.3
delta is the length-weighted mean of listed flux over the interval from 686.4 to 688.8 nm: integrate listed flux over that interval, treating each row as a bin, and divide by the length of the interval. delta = 12.2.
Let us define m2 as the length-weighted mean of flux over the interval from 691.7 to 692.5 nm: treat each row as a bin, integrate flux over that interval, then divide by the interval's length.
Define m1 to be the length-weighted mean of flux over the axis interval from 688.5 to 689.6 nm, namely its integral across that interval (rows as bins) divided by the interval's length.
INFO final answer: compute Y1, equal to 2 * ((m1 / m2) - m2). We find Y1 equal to -22.5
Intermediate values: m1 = 12.3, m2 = 12.2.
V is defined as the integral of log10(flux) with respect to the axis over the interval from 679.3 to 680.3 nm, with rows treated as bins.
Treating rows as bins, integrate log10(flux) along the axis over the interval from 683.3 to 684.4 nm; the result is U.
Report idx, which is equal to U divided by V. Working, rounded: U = 1.2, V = 1.1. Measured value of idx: 1.1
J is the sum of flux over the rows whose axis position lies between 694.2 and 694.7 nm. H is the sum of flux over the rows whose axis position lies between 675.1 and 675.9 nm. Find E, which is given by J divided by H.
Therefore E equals 0.59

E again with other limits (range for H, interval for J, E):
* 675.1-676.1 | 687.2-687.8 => 0.63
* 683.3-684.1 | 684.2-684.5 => 0.38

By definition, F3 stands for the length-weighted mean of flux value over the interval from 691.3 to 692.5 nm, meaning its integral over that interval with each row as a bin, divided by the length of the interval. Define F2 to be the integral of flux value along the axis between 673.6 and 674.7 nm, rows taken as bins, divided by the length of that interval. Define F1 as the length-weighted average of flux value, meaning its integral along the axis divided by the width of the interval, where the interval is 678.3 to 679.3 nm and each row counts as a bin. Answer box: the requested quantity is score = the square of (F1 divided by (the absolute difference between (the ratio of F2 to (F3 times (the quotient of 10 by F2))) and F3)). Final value 1.20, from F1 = 11.9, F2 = 11.97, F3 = 12.1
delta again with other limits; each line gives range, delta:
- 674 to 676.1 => 12.1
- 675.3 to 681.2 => 12.3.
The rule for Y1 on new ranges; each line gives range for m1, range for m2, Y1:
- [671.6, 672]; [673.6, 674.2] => -21.6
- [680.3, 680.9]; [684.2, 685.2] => -22.0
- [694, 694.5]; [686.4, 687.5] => -22.5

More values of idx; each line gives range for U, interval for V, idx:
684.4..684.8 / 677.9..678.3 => 1.0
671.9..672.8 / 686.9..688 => 0.8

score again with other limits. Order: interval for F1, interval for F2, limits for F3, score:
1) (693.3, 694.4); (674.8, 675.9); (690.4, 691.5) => 1.31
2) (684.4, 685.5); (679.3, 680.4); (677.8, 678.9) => 1.24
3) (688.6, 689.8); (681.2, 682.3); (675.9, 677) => 1.24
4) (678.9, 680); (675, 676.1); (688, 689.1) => 1.16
